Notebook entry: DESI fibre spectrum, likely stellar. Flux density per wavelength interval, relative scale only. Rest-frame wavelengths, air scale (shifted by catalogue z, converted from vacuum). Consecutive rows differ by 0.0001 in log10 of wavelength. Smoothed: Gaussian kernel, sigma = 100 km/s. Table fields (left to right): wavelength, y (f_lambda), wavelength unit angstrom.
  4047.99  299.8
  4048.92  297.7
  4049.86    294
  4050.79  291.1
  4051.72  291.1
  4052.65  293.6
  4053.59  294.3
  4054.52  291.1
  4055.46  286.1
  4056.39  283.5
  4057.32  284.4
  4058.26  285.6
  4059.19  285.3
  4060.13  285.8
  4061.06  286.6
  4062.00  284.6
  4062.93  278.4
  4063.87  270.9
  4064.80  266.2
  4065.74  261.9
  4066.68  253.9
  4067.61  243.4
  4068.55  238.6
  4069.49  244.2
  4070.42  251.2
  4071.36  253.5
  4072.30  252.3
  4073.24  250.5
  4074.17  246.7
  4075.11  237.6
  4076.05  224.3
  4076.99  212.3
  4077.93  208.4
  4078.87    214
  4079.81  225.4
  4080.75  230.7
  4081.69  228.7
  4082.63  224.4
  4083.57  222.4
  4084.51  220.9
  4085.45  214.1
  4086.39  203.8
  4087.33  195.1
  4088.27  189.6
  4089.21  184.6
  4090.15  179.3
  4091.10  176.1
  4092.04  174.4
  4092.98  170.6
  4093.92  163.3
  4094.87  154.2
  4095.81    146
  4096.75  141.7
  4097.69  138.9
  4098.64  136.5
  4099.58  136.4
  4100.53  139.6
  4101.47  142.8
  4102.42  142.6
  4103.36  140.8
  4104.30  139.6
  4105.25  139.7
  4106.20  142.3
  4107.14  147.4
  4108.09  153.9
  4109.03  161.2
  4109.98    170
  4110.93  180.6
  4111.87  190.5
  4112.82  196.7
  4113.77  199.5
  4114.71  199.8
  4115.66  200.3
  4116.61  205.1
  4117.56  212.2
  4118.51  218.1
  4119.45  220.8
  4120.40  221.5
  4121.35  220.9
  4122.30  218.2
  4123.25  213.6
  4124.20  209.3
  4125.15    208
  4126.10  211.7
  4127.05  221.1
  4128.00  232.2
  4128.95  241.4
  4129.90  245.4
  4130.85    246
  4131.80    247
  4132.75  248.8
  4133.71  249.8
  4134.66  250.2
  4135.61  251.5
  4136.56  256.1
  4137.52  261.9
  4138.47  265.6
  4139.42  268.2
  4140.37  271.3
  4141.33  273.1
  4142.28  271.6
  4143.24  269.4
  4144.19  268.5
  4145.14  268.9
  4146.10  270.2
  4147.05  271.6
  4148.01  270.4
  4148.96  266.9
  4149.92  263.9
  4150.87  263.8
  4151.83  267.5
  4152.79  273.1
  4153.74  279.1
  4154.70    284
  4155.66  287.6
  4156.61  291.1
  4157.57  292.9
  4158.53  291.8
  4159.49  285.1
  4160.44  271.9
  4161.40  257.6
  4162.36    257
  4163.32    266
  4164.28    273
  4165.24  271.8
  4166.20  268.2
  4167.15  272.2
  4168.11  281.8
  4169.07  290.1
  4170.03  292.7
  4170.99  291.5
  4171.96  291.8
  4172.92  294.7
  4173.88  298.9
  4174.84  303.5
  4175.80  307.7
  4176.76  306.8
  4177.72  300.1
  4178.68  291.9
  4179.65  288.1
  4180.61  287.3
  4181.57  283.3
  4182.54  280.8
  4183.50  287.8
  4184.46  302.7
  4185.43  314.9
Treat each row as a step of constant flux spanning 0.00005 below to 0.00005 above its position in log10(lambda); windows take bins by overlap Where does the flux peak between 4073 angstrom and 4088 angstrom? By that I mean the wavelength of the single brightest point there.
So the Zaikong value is 4073.24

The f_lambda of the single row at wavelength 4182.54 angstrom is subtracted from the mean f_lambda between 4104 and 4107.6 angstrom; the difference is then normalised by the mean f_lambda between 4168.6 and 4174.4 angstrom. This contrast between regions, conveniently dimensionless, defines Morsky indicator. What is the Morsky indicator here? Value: -0.5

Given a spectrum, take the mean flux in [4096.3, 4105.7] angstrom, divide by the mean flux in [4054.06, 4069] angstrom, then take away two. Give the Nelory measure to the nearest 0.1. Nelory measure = -1.5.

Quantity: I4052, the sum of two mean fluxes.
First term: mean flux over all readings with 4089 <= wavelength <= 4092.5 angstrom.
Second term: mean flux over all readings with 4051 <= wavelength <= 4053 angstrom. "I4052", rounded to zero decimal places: 471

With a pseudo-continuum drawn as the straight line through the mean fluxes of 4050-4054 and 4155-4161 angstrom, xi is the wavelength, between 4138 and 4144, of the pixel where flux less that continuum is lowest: 4138.47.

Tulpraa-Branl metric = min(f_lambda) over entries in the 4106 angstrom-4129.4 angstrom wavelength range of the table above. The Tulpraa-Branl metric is 142.3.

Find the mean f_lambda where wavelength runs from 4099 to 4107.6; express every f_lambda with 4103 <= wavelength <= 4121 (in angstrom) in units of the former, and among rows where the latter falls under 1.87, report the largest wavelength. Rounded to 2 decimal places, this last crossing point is 4120.40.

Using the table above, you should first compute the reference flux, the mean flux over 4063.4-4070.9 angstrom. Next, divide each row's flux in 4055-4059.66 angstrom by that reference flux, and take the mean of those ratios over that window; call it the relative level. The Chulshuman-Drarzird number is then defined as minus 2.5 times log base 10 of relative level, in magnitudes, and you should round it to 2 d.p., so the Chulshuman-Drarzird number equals -0.13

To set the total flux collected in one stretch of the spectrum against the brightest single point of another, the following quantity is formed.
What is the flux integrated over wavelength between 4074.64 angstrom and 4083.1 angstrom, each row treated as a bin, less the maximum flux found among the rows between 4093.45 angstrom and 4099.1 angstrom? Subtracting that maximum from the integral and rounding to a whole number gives 1721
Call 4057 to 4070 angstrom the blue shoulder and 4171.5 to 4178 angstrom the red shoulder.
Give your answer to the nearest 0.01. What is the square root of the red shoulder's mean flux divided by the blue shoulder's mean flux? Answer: 1.06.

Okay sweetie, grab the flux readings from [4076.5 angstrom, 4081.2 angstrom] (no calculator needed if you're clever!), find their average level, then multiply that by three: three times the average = 654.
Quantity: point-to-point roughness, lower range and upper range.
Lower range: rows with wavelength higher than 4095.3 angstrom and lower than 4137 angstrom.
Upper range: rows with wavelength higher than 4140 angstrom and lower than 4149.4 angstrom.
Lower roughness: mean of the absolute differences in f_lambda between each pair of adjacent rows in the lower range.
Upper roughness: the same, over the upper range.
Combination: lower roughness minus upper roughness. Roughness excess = 2.2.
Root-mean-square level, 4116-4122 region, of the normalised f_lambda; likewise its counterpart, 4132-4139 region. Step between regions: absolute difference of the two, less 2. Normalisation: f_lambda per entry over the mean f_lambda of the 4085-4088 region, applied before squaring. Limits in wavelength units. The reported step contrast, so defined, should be -1.81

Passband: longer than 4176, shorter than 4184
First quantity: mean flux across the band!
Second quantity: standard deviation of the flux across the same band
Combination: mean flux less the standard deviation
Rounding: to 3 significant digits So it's 283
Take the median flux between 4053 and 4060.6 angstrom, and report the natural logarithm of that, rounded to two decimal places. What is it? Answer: 5.65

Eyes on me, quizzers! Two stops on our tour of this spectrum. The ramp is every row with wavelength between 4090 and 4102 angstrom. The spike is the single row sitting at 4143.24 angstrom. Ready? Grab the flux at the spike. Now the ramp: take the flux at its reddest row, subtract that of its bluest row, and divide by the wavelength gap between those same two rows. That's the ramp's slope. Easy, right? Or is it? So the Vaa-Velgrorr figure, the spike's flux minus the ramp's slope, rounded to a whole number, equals 273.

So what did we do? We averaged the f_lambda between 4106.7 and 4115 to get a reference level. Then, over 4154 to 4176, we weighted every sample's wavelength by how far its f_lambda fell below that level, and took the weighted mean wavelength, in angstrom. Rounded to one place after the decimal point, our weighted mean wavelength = 4165.6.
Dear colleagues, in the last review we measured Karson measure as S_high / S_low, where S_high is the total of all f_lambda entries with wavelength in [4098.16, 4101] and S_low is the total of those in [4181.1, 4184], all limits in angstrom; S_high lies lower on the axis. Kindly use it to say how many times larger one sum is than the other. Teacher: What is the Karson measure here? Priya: 0.48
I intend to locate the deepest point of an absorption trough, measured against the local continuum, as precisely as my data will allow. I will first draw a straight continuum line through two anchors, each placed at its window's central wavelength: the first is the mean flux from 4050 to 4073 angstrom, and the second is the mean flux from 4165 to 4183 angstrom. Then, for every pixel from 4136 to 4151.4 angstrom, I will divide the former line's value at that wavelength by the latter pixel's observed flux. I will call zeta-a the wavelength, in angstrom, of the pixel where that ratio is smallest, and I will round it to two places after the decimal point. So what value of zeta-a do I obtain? 4141.33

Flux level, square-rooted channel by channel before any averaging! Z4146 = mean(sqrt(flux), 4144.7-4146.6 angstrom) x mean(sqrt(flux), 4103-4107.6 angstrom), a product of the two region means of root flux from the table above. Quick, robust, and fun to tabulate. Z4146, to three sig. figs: 196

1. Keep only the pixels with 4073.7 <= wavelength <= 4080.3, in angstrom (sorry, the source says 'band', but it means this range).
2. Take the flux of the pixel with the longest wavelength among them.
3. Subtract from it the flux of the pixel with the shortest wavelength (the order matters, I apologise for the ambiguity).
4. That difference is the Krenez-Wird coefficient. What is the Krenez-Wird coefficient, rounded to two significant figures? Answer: -21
